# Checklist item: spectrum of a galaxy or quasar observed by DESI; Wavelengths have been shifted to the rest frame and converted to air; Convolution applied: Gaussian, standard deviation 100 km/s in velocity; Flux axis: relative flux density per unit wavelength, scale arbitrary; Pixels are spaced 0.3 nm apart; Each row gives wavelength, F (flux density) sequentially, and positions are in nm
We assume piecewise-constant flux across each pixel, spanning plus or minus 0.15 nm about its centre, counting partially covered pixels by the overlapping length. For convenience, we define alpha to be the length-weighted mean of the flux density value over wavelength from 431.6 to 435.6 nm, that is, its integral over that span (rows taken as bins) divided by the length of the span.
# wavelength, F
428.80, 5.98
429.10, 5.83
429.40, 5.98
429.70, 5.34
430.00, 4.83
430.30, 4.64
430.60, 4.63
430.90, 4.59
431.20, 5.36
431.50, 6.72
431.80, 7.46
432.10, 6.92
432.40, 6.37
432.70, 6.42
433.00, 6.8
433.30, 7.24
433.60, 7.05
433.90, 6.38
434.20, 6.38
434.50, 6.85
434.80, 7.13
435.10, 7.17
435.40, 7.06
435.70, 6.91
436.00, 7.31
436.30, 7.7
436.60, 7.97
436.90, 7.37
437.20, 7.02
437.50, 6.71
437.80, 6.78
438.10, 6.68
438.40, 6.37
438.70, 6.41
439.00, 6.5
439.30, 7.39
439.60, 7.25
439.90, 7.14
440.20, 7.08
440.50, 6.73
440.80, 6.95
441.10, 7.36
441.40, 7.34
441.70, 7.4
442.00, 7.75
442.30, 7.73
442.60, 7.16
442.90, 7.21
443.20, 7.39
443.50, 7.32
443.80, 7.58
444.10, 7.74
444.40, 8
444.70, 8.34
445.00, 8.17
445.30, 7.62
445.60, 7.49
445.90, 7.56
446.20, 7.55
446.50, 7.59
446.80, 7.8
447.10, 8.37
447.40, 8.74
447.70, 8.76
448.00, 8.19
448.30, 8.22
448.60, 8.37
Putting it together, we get 6.9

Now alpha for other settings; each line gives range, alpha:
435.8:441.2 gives 7.0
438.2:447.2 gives 7.4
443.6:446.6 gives 7.8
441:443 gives 7.4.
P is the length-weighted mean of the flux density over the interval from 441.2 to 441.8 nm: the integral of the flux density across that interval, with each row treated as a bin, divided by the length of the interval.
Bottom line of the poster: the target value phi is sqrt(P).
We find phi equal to 2.71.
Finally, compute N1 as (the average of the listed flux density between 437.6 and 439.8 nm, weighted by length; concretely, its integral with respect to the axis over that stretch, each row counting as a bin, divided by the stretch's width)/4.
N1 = 1.69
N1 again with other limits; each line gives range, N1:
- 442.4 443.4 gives 1.82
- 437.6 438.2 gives 1.68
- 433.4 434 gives 1.70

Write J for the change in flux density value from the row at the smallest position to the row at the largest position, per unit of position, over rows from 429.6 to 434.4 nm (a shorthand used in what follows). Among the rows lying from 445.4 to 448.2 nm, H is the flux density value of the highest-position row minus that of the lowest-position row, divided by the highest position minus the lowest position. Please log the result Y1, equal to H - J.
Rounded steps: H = 0.29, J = 0.23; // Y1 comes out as 0.06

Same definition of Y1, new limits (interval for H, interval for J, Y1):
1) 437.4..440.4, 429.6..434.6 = -0.18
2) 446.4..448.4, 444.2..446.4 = 0.60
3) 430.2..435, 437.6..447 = 0.44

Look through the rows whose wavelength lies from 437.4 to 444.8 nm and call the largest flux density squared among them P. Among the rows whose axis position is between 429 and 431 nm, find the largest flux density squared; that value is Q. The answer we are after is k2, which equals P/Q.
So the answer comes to 1.95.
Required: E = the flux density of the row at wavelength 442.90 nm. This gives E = 7.21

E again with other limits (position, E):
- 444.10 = 7.74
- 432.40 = 6.37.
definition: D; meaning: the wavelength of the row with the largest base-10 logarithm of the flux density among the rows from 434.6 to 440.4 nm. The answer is 436.60 nm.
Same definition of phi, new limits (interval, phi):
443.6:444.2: 2.76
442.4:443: 2.69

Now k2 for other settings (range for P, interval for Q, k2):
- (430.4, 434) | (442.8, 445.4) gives 0.80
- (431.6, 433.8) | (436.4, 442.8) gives 0.88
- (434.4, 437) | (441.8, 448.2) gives 0.83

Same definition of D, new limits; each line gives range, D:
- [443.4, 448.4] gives 447.70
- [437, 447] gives 444.70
